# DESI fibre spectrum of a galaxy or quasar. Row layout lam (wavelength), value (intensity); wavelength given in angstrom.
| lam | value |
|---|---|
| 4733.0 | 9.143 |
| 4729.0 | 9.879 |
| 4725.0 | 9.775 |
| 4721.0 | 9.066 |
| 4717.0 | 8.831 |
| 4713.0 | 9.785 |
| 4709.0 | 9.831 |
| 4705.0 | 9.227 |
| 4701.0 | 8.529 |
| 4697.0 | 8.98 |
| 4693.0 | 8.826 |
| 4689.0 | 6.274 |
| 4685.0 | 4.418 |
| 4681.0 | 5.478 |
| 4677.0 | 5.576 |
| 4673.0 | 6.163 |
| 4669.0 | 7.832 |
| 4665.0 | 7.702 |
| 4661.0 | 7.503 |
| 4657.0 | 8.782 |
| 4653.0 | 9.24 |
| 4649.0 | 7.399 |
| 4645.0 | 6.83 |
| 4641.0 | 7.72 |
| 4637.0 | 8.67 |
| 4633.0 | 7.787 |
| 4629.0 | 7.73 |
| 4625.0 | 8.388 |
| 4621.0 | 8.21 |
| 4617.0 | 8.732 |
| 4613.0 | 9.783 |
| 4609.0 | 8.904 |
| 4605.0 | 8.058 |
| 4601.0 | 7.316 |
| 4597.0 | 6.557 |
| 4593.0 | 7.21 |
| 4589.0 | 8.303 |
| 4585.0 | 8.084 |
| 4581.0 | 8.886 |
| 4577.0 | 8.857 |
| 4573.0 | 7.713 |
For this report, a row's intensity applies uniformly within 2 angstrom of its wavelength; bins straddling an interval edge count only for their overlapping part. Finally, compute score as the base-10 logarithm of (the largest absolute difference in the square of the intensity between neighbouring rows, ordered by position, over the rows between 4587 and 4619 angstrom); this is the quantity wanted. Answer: 1.29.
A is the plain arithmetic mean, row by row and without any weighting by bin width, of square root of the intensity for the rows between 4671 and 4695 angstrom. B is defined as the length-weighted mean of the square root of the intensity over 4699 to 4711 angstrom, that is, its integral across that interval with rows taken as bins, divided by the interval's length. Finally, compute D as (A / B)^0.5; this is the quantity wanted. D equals 0.90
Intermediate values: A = 2.46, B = 3.03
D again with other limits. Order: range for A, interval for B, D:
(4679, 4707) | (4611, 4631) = 0.96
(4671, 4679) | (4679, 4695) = 0.99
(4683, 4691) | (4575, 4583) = 0.88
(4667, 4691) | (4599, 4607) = 0.94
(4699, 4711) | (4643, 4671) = 1.04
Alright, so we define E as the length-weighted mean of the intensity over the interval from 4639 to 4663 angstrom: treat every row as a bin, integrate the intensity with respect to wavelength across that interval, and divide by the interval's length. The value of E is 7.9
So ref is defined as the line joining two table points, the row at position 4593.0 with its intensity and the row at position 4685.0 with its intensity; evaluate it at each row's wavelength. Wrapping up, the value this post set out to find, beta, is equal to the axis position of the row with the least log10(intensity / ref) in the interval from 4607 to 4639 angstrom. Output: 4629.0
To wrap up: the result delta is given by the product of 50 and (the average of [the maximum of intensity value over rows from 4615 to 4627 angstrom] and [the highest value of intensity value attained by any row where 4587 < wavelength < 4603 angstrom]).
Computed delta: 426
